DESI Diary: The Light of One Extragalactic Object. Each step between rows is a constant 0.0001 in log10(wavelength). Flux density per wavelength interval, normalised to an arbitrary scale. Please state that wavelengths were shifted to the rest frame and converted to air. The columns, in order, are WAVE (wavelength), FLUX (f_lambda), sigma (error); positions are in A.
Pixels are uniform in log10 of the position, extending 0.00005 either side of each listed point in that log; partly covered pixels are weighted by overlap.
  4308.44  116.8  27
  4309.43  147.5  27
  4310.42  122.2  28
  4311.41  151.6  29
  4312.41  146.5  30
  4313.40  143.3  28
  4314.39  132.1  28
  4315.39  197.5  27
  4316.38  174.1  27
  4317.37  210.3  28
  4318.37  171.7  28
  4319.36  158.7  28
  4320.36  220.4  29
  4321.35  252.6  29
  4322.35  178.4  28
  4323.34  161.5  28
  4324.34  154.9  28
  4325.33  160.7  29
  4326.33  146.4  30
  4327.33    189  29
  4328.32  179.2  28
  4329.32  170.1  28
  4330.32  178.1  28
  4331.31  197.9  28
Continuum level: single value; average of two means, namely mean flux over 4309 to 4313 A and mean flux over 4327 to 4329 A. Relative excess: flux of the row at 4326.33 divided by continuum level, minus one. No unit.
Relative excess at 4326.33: -0.10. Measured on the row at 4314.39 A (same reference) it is -0.19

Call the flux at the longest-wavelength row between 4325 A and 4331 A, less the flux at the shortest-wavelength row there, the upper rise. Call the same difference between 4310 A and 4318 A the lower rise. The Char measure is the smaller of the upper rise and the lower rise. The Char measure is 17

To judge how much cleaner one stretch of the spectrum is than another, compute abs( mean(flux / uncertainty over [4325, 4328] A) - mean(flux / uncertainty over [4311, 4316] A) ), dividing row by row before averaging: 0.2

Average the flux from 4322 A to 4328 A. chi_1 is 165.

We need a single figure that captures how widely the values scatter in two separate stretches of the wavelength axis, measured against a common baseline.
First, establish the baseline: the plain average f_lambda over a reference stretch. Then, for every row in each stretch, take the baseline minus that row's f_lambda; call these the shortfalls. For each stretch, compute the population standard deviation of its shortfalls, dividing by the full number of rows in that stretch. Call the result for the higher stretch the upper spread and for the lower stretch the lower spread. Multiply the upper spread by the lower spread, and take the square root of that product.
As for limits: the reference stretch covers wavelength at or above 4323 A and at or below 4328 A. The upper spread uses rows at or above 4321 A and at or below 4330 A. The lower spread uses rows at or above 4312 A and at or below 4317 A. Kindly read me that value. 27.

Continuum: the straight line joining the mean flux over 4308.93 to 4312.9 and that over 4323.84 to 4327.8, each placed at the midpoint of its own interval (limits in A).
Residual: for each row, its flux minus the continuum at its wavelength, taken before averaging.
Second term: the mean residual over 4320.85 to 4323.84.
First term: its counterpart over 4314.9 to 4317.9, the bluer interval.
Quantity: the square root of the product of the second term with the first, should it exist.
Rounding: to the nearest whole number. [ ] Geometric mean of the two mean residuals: 42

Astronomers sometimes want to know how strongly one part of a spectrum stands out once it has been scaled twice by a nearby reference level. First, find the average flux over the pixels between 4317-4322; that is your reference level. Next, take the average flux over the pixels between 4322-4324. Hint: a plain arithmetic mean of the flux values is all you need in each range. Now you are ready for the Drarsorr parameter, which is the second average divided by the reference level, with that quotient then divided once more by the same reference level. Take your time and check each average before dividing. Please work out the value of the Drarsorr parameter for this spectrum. 0.0041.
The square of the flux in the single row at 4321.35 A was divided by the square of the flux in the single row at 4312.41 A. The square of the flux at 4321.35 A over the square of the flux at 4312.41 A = 3.0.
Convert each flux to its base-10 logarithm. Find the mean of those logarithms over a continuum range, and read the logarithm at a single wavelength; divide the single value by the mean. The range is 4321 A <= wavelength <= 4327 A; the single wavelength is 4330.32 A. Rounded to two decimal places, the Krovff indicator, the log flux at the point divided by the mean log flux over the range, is 1.01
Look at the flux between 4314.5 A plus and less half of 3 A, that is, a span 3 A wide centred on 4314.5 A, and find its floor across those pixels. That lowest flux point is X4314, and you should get 132.1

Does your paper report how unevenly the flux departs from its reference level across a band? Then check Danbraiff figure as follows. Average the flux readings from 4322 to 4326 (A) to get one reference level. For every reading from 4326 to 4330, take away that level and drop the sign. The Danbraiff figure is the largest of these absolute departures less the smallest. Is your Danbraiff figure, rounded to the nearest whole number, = 19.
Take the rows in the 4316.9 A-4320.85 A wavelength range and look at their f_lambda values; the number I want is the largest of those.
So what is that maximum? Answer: 220.4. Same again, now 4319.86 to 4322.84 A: 252.6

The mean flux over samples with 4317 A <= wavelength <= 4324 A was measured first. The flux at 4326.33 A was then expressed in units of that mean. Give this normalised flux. 0.76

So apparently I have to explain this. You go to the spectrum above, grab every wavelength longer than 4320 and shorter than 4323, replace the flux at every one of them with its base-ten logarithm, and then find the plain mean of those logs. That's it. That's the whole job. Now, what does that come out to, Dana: 2.33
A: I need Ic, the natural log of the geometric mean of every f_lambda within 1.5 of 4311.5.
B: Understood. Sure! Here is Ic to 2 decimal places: 4.94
